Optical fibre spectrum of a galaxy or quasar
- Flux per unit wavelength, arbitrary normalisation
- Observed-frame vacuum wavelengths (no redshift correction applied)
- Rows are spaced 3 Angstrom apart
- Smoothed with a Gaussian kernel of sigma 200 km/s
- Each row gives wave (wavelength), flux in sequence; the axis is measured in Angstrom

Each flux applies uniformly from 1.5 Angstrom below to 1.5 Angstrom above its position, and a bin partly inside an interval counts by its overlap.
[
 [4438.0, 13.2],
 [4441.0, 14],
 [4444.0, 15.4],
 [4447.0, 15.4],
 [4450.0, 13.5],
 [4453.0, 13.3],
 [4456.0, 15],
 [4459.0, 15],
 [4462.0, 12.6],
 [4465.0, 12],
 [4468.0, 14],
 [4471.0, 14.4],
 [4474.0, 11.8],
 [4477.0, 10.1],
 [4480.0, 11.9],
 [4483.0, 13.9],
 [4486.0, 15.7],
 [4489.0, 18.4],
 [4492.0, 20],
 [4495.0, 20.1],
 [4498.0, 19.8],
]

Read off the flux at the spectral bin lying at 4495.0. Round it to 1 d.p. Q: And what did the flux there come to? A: 20.1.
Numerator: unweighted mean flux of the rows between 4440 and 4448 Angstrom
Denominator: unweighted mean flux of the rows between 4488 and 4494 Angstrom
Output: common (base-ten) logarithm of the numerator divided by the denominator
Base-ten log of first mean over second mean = -0.11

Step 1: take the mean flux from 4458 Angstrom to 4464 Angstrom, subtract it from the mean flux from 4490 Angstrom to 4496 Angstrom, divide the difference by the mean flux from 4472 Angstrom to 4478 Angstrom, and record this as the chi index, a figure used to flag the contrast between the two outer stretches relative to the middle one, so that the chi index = 0.6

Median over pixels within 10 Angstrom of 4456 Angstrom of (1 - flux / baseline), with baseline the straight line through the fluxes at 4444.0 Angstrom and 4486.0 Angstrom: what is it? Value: 0.13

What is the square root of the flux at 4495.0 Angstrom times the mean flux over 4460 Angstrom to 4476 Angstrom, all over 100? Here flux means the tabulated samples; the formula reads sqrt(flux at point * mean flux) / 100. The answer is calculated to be 0.161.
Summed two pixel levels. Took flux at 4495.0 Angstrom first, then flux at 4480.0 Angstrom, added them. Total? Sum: 32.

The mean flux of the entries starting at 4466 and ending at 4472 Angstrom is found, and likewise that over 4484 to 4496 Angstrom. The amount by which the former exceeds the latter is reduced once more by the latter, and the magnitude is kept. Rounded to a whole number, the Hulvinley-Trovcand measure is 23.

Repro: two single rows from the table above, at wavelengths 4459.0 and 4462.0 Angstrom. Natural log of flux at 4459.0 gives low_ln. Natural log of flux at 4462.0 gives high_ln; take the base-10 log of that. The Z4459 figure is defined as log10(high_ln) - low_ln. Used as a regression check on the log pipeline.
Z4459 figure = -2.30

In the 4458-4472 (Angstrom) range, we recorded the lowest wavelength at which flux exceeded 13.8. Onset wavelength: 4459.0 Angstrom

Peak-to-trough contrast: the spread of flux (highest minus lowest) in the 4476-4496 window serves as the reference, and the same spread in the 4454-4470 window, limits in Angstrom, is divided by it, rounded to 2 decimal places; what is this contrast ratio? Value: 0.30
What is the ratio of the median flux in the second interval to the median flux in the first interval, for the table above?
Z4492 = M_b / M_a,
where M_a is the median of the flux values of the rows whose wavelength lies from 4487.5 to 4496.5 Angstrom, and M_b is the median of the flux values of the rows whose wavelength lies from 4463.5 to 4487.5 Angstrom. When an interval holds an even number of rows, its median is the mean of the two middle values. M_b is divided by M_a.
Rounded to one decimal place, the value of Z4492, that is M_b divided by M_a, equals 0.6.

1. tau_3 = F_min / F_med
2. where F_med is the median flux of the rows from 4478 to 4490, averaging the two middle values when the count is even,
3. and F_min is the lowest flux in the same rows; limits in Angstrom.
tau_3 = 0.80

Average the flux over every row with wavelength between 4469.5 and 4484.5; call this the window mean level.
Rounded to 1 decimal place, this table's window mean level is 12.4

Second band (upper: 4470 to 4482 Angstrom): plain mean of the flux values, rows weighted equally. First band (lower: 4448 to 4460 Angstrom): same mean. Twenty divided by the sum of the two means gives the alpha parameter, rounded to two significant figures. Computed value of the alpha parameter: 0.76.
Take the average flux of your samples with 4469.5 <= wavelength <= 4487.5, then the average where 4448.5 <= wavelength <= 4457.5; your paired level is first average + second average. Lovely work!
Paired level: 26.9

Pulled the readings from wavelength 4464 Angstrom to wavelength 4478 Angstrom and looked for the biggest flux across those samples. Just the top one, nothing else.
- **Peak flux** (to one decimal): 14.4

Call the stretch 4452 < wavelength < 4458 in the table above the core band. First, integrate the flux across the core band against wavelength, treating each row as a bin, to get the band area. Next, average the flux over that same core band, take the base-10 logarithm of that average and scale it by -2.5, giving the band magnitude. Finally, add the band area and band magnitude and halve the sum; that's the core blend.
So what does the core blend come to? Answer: 41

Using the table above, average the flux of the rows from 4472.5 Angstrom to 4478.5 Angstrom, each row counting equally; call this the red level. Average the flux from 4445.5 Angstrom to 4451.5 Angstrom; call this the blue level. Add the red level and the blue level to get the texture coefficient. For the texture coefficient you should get 25.4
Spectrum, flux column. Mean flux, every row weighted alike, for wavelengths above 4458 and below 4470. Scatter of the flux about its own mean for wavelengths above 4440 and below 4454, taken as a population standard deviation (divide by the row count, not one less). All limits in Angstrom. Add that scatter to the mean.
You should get 14.3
